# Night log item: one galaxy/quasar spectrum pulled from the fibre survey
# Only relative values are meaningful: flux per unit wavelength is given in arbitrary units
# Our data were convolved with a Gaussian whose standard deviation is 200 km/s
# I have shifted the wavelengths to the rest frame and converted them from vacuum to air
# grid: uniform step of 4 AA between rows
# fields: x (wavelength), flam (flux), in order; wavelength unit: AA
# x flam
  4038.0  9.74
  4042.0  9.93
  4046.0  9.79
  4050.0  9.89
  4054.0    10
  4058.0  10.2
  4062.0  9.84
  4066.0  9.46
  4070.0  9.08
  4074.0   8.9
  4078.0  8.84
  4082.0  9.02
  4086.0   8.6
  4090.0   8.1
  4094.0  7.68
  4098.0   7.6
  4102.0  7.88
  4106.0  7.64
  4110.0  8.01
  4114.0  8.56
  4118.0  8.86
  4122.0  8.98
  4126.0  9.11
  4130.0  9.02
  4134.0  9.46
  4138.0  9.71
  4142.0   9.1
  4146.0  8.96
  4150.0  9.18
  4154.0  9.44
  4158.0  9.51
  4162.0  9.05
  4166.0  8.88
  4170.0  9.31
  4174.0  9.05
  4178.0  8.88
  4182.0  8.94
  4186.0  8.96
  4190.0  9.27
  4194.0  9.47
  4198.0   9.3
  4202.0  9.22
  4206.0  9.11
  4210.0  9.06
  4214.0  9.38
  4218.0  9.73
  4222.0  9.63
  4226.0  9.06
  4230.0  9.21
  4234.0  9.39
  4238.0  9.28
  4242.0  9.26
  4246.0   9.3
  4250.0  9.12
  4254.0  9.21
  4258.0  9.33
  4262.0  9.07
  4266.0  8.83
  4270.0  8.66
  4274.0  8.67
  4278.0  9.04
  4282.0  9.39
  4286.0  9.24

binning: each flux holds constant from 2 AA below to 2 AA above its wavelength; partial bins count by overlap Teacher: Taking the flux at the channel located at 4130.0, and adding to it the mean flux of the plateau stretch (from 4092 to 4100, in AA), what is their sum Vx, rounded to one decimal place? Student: 16.7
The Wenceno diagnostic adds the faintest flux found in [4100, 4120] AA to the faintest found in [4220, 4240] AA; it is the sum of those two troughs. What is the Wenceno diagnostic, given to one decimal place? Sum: 16.7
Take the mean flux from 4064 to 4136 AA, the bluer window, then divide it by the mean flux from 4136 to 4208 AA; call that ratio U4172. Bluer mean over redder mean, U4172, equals 0.94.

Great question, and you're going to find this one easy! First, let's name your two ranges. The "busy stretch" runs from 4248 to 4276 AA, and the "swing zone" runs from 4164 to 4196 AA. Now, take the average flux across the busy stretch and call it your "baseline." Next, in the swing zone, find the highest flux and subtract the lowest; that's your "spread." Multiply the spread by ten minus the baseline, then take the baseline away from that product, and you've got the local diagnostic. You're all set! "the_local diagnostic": -8.4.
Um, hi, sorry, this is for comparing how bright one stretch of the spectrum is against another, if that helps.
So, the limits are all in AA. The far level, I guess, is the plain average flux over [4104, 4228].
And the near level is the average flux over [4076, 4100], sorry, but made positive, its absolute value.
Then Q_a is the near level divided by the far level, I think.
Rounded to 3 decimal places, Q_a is 0.914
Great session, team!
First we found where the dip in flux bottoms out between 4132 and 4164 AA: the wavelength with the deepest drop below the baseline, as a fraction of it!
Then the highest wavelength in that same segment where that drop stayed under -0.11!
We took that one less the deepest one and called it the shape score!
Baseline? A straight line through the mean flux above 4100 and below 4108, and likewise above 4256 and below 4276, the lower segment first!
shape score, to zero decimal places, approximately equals -4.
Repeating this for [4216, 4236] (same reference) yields -4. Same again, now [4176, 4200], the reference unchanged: 16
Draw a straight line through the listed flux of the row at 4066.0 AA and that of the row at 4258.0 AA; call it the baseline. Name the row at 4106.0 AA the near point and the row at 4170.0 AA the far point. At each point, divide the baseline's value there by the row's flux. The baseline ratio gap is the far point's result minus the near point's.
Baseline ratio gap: -0.23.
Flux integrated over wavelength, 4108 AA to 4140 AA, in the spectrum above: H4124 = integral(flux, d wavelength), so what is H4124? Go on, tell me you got 287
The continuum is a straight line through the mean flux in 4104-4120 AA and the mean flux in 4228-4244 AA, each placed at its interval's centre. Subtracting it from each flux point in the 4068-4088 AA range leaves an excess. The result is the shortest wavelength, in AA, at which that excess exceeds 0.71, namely 4070.0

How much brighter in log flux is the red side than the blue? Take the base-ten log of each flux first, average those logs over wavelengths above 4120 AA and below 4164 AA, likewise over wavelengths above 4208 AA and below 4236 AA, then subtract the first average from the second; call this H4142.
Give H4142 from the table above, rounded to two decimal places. 0.01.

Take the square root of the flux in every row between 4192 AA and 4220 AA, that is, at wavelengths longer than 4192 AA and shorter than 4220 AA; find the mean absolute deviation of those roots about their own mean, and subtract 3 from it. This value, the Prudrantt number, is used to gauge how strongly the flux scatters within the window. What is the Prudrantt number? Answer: -2.97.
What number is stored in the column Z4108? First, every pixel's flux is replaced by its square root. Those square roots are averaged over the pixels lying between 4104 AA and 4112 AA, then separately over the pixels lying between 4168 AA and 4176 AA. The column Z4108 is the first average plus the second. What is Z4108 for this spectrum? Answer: 5.83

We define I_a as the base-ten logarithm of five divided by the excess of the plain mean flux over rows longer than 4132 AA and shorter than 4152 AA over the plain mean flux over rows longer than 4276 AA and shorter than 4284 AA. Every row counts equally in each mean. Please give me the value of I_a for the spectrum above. 1.9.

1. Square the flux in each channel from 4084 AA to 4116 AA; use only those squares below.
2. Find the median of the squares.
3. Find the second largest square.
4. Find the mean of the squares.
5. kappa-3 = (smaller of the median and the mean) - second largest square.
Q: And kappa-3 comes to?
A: -10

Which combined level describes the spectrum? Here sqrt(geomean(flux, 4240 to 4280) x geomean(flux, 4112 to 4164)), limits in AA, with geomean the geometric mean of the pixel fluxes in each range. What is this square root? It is 9.09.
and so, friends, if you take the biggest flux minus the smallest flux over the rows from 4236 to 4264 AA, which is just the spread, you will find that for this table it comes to 0.26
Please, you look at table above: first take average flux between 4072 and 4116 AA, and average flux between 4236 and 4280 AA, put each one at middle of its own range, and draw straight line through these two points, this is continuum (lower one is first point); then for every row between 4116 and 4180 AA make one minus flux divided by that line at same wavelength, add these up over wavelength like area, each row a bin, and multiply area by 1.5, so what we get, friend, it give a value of -7.1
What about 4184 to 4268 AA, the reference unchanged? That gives -4.8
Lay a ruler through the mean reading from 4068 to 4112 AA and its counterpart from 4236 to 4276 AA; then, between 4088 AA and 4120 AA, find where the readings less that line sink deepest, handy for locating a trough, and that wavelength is 4098.0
